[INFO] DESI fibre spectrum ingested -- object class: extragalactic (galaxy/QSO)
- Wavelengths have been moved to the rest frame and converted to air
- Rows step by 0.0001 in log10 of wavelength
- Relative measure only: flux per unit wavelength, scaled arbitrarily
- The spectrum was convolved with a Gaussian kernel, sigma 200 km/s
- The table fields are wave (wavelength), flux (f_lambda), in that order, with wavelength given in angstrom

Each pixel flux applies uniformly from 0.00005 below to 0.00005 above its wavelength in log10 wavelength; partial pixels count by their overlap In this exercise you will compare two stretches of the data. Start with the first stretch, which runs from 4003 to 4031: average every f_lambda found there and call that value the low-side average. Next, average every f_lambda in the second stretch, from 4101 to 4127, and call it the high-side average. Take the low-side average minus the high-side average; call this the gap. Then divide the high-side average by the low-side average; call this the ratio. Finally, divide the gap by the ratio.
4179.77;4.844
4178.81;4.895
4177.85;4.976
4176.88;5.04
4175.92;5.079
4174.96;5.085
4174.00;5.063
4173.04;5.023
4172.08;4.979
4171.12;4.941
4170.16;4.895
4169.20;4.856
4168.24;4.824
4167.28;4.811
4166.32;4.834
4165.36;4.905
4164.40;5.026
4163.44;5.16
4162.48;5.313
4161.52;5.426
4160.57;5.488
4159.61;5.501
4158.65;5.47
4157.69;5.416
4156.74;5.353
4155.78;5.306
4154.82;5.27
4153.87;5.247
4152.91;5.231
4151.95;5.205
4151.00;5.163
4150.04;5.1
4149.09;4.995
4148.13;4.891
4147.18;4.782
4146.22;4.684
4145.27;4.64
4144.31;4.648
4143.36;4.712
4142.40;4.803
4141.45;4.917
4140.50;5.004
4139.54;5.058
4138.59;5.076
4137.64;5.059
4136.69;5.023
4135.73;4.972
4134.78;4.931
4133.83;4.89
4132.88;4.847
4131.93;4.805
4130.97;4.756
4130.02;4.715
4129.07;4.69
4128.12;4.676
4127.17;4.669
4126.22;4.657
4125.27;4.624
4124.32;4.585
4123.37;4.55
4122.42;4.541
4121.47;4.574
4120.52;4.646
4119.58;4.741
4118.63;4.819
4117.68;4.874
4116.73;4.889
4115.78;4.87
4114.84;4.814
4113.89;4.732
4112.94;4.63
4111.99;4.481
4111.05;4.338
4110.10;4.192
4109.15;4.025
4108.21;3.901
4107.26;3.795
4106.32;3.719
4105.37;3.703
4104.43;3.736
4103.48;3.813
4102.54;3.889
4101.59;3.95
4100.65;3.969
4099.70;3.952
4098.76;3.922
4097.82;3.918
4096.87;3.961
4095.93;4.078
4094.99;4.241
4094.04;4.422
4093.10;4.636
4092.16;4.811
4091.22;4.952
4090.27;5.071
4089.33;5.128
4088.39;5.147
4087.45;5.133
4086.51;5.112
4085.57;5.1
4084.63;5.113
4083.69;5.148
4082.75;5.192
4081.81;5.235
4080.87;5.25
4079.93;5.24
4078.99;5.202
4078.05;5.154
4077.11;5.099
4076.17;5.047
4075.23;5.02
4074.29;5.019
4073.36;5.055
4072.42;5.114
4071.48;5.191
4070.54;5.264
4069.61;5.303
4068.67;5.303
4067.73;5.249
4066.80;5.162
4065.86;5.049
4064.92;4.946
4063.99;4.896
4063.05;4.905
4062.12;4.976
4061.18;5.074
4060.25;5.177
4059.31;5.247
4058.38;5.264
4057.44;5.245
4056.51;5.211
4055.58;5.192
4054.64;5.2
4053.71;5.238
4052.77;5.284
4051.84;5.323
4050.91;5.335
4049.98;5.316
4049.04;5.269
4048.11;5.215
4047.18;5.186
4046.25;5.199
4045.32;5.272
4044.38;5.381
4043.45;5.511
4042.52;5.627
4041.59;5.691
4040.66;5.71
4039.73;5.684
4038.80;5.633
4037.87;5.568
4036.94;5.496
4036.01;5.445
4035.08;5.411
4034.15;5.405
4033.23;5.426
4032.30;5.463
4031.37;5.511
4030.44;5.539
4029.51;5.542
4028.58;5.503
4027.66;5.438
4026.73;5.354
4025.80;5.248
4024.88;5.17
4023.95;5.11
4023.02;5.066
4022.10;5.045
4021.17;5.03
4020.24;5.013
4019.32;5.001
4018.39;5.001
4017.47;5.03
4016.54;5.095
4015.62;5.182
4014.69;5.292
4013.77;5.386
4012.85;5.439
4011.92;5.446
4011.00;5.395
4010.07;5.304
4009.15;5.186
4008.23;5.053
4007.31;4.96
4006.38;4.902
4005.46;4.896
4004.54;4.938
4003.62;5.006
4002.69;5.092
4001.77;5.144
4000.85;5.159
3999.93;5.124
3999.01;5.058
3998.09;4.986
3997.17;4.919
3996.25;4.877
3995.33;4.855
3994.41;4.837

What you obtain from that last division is 0.96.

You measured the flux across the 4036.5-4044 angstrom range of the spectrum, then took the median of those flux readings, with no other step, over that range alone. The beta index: 5.63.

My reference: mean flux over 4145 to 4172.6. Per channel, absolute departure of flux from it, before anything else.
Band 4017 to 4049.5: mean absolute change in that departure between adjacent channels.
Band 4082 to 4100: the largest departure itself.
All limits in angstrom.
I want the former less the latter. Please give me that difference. -1.13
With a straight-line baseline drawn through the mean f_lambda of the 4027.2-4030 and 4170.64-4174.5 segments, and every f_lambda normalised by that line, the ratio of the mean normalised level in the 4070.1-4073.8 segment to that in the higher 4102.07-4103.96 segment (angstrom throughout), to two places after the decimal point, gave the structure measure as 1.31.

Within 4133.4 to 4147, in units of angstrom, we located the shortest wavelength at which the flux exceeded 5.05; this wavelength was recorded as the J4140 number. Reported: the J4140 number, 4137.64 angstrom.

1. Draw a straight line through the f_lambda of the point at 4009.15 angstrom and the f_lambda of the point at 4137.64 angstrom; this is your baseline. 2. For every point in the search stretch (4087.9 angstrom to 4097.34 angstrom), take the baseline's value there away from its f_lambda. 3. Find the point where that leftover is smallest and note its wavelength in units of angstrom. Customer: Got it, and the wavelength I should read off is 4096.87 angstrom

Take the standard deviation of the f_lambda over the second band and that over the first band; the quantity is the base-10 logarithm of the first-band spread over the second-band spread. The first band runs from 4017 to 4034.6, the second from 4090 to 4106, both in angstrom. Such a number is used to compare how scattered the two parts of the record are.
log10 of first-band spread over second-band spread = -0.31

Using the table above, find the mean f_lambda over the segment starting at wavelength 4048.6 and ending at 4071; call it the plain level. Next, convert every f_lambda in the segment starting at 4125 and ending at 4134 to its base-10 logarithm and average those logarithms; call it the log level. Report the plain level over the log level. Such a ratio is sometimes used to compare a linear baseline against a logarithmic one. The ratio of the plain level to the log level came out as 7.68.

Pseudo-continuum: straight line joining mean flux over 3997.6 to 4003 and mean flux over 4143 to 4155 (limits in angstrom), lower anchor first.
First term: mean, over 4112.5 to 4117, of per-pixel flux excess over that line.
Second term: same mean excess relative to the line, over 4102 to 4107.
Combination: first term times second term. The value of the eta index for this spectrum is 0.26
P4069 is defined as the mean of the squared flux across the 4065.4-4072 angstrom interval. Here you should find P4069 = 27.2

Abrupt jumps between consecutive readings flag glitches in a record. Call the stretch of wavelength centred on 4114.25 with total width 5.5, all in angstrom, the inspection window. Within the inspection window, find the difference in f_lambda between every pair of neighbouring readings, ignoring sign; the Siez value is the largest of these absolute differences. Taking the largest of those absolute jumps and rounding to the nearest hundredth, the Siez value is 0.15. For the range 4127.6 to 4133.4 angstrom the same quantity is 0.05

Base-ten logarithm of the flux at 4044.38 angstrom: 0.731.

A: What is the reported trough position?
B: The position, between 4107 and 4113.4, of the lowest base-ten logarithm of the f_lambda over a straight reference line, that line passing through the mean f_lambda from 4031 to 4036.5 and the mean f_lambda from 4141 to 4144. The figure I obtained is 4107.26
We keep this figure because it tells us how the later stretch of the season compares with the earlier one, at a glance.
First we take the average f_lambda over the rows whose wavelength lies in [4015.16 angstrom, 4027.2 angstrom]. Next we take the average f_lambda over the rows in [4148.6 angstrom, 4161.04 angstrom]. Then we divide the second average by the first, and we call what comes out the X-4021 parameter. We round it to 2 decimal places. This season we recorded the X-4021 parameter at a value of 1.04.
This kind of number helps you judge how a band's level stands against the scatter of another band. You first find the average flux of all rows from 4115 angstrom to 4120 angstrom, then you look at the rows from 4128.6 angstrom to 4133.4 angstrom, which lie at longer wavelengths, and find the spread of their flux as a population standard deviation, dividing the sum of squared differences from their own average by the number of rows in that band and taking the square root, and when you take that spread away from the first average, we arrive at 4.8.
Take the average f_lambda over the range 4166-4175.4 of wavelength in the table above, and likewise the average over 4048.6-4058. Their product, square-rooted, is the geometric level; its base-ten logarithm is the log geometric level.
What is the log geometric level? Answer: 0.707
